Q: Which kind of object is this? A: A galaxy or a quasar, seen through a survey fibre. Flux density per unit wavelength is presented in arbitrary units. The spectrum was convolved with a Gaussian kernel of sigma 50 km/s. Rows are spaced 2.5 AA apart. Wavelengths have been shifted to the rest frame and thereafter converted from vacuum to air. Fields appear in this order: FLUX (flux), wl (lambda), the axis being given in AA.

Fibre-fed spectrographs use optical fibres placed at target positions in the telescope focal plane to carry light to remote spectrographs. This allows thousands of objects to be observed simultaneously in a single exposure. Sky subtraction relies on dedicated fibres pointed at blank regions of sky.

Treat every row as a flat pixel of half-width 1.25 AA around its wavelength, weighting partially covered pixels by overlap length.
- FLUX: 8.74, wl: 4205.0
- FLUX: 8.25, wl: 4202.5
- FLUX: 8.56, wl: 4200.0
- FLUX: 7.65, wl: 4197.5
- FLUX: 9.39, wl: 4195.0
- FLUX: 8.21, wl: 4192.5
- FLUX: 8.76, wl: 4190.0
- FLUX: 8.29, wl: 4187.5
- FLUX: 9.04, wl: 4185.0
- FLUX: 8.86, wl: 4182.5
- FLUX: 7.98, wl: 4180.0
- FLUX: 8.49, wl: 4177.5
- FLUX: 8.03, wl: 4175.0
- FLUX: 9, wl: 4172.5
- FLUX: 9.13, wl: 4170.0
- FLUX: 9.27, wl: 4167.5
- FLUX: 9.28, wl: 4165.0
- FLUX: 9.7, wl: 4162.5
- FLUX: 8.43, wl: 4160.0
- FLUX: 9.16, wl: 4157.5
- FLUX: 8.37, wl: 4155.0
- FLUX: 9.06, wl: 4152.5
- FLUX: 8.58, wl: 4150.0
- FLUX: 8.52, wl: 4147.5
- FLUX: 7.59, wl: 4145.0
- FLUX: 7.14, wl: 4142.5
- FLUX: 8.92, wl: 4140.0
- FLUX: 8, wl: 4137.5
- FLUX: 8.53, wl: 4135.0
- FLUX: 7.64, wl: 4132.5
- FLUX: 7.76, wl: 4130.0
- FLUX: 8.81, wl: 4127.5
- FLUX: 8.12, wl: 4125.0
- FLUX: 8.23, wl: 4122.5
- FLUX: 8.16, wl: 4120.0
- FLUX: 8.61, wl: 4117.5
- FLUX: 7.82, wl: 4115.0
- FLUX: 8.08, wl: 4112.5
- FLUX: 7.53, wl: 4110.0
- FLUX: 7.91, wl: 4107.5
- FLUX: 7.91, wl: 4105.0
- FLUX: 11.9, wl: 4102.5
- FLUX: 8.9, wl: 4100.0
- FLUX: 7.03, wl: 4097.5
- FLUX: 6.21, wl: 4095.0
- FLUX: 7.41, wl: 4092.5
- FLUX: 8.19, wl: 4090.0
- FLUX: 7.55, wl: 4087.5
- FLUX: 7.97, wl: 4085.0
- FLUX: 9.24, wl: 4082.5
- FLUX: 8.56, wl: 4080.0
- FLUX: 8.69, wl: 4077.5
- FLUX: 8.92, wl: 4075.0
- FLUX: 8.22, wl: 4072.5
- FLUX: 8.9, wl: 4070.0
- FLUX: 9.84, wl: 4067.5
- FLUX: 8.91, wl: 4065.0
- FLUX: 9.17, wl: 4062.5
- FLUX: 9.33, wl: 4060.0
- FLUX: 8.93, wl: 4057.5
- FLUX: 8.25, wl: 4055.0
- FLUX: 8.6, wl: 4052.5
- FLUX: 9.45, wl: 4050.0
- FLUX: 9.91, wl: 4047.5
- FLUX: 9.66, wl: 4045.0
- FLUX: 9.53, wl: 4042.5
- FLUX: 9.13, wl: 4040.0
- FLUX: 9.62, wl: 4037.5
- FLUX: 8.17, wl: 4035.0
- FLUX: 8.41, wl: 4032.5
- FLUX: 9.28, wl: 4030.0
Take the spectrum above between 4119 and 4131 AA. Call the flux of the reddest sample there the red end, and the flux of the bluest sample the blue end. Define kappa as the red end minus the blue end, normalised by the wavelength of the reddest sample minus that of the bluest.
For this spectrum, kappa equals -0.040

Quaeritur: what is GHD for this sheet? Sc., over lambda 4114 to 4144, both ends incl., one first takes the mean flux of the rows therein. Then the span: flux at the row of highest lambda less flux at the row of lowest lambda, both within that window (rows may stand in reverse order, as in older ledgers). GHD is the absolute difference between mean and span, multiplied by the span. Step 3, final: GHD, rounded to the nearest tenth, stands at -6.0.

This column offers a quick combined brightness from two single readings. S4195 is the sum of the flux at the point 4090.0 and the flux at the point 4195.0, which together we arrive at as 17.6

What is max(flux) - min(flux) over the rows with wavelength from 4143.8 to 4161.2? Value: 1.57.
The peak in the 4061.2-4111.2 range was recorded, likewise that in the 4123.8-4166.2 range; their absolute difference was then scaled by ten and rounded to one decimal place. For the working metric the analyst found 22.0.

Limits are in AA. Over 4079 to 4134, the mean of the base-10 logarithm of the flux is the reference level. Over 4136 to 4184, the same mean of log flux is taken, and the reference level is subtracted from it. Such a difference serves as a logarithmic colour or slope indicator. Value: 0.025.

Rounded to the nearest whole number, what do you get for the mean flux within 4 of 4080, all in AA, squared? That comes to 78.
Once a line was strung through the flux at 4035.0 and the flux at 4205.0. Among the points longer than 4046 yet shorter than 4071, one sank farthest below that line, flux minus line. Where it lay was 4055.0 AA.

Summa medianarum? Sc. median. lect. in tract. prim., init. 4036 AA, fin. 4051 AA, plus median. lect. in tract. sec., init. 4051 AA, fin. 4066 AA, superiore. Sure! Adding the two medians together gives 18.5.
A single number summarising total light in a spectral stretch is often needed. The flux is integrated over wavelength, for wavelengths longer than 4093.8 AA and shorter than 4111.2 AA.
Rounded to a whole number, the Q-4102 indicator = 143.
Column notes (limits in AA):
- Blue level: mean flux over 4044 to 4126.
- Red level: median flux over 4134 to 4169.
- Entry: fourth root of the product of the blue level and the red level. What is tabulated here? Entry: 2.92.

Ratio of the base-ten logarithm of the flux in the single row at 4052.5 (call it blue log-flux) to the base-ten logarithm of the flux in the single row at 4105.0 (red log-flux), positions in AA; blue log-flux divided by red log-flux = 1.04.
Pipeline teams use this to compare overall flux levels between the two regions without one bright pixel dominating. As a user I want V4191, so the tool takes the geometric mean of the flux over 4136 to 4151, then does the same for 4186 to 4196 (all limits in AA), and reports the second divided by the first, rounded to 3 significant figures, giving 1.07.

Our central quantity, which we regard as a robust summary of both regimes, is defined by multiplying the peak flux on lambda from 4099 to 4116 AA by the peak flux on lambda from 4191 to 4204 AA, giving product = 112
